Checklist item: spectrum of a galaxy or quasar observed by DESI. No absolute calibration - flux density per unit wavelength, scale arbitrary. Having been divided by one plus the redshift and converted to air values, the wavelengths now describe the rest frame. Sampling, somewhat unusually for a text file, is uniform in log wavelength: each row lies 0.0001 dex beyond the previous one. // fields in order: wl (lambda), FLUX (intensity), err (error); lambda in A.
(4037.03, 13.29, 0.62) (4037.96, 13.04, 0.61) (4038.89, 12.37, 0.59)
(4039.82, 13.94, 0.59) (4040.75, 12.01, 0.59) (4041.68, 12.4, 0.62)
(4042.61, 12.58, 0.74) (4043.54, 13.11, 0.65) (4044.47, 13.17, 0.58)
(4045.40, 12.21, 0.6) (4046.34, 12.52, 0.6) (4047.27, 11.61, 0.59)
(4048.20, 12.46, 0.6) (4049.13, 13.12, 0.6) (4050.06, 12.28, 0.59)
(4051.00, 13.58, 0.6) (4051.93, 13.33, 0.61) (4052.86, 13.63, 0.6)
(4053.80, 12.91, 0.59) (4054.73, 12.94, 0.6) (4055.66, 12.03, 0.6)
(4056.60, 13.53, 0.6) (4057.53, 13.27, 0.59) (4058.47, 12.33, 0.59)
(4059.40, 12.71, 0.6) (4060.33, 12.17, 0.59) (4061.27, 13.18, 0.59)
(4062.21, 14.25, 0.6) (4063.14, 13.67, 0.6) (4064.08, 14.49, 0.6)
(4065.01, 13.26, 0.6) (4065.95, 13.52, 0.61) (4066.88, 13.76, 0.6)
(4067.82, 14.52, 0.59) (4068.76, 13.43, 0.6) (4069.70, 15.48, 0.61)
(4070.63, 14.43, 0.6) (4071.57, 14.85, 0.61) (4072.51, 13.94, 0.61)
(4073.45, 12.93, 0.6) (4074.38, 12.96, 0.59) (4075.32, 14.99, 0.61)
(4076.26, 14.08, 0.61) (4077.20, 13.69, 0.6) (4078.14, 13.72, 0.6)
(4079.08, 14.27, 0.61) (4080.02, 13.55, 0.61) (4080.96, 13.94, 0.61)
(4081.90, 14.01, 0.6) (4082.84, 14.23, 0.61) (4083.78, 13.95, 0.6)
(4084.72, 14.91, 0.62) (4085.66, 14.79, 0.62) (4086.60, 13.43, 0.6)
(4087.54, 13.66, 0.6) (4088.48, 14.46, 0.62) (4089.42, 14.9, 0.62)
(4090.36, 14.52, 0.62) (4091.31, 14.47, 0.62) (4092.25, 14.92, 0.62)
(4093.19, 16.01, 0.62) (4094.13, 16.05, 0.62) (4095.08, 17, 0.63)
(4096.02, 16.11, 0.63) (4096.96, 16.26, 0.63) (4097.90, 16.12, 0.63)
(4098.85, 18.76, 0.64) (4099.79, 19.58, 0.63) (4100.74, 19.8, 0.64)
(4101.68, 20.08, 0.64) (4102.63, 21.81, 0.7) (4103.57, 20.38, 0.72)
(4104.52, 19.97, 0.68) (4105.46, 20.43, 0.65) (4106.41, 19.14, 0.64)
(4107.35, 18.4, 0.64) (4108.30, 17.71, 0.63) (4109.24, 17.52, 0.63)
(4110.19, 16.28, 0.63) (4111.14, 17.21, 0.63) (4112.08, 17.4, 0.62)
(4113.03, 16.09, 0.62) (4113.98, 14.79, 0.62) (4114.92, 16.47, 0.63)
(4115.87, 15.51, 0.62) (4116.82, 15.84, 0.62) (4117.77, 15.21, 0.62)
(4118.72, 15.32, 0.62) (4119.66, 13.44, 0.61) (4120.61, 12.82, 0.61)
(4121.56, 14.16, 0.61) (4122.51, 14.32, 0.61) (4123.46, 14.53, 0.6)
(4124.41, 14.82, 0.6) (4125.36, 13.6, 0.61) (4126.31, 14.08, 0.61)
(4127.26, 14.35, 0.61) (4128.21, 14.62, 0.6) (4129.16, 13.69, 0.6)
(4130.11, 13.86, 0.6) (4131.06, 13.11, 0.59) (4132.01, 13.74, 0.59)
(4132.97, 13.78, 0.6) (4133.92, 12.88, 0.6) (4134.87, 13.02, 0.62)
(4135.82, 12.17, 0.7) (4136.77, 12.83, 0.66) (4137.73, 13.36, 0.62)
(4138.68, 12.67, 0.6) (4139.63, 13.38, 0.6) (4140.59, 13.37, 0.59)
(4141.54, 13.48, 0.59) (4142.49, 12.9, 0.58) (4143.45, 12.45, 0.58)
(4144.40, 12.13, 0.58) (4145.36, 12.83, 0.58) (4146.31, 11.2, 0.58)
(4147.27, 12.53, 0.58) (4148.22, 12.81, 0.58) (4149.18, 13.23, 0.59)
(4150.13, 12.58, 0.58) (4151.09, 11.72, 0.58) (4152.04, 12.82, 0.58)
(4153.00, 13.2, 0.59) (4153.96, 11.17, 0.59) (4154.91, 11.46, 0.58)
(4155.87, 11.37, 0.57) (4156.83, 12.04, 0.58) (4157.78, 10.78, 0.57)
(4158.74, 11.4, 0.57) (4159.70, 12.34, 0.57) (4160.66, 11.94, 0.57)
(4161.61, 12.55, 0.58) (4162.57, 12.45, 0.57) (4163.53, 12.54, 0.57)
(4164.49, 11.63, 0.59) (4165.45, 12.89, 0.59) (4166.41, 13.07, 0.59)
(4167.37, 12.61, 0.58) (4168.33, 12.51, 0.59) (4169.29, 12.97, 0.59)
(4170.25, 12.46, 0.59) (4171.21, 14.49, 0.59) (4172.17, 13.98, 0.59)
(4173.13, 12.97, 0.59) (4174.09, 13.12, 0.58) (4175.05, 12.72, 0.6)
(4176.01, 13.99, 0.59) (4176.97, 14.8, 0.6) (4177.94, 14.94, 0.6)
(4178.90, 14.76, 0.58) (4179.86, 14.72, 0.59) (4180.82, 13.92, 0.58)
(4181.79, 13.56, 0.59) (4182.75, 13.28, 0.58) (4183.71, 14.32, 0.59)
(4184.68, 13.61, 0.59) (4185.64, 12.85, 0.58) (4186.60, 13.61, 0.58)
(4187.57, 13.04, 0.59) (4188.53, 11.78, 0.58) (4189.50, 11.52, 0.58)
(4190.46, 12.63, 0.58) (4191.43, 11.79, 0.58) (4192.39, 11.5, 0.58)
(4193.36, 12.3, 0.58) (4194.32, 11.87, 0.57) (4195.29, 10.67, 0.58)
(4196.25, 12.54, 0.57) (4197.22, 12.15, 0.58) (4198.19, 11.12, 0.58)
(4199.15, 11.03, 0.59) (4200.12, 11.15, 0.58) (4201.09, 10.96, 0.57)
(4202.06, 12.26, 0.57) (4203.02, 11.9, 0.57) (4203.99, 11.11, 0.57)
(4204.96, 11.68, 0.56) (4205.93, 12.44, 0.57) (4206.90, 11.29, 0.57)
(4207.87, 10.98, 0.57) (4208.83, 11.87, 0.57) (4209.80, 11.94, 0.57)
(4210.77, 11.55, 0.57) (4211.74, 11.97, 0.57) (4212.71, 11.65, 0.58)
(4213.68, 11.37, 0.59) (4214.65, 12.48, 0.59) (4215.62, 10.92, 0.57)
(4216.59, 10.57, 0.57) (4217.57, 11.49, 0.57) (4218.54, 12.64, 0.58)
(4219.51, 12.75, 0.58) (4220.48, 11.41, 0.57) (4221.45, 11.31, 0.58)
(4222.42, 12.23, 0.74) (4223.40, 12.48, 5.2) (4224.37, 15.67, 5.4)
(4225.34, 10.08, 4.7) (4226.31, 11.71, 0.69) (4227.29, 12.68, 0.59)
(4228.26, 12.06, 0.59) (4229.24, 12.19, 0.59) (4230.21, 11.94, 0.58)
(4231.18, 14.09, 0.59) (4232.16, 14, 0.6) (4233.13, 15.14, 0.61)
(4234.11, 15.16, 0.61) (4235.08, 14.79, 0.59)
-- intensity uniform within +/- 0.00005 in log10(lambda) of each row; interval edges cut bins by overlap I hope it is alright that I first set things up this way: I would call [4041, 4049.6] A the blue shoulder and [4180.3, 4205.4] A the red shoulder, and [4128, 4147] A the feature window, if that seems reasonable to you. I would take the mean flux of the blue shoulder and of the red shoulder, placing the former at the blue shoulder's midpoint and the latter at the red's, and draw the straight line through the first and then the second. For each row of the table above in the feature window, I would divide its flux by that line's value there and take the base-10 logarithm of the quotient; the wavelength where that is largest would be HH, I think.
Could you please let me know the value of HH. 4128.21 A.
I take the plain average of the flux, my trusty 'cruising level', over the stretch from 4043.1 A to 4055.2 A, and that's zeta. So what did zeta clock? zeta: 12.8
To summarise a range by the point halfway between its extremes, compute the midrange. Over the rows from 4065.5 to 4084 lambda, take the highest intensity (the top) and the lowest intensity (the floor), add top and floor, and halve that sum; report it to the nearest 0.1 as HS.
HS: 14.2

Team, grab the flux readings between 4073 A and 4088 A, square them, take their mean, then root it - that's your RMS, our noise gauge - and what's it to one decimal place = 14.0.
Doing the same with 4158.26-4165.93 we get 12.2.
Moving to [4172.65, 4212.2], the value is 12.5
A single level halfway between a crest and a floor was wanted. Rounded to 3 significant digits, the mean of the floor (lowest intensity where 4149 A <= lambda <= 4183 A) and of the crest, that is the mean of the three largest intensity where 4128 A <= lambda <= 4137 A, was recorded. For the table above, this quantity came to 12.4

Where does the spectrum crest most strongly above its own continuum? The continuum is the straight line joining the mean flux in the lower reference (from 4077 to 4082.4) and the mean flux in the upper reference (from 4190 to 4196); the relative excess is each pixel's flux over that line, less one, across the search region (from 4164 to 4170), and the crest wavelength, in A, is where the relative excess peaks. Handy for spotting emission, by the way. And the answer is 4166.41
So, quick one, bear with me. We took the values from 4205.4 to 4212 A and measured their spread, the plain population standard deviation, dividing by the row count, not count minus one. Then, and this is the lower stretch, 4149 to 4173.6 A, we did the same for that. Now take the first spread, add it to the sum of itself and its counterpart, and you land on 1.74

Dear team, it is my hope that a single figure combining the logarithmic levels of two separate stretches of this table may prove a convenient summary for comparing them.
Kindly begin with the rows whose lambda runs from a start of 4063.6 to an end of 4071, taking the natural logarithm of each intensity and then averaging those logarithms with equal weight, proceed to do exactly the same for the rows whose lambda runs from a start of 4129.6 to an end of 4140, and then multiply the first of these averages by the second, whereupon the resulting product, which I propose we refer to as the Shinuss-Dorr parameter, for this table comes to 6.82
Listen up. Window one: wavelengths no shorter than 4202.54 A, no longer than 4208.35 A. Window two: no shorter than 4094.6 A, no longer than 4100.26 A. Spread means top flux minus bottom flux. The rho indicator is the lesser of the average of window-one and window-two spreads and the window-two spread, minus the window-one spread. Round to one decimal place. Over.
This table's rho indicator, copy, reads 1.0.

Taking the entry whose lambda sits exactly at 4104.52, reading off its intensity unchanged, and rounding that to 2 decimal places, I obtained 19.97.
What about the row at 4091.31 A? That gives 14.47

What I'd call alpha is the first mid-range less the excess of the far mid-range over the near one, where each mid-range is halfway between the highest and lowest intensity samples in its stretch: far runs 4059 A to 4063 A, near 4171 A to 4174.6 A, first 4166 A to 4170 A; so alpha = 13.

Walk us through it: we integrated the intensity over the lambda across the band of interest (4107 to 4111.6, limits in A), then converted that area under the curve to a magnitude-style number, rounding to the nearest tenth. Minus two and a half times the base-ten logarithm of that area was -4.8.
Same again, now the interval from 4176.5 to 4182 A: -4.8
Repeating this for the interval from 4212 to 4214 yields -3.4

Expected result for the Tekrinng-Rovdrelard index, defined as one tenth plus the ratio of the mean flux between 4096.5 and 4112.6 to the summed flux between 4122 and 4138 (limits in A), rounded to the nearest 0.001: 0.180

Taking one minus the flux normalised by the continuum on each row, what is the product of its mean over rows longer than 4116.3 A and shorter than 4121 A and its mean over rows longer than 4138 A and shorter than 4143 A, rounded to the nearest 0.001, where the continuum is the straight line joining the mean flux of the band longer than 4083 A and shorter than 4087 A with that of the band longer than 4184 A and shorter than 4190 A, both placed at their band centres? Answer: -0.001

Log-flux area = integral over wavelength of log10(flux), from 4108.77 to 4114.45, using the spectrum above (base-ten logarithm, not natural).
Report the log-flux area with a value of 6.9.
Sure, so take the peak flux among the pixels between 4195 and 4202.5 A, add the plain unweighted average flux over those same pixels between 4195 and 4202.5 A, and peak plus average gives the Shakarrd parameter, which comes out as 24.0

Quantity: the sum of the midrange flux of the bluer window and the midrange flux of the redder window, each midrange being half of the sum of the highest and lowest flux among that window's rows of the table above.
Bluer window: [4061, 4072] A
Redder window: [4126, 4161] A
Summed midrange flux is 27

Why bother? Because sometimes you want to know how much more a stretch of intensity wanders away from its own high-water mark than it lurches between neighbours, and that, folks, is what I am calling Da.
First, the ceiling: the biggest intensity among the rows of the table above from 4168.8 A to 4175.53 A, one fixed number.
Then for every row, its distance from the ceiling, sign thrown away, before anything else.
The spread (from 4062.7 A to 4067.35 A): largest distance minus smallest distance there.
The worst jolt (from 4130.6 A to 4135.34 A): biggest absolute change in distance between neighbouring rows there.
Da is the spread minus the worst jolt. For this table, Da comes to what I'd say 0.3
